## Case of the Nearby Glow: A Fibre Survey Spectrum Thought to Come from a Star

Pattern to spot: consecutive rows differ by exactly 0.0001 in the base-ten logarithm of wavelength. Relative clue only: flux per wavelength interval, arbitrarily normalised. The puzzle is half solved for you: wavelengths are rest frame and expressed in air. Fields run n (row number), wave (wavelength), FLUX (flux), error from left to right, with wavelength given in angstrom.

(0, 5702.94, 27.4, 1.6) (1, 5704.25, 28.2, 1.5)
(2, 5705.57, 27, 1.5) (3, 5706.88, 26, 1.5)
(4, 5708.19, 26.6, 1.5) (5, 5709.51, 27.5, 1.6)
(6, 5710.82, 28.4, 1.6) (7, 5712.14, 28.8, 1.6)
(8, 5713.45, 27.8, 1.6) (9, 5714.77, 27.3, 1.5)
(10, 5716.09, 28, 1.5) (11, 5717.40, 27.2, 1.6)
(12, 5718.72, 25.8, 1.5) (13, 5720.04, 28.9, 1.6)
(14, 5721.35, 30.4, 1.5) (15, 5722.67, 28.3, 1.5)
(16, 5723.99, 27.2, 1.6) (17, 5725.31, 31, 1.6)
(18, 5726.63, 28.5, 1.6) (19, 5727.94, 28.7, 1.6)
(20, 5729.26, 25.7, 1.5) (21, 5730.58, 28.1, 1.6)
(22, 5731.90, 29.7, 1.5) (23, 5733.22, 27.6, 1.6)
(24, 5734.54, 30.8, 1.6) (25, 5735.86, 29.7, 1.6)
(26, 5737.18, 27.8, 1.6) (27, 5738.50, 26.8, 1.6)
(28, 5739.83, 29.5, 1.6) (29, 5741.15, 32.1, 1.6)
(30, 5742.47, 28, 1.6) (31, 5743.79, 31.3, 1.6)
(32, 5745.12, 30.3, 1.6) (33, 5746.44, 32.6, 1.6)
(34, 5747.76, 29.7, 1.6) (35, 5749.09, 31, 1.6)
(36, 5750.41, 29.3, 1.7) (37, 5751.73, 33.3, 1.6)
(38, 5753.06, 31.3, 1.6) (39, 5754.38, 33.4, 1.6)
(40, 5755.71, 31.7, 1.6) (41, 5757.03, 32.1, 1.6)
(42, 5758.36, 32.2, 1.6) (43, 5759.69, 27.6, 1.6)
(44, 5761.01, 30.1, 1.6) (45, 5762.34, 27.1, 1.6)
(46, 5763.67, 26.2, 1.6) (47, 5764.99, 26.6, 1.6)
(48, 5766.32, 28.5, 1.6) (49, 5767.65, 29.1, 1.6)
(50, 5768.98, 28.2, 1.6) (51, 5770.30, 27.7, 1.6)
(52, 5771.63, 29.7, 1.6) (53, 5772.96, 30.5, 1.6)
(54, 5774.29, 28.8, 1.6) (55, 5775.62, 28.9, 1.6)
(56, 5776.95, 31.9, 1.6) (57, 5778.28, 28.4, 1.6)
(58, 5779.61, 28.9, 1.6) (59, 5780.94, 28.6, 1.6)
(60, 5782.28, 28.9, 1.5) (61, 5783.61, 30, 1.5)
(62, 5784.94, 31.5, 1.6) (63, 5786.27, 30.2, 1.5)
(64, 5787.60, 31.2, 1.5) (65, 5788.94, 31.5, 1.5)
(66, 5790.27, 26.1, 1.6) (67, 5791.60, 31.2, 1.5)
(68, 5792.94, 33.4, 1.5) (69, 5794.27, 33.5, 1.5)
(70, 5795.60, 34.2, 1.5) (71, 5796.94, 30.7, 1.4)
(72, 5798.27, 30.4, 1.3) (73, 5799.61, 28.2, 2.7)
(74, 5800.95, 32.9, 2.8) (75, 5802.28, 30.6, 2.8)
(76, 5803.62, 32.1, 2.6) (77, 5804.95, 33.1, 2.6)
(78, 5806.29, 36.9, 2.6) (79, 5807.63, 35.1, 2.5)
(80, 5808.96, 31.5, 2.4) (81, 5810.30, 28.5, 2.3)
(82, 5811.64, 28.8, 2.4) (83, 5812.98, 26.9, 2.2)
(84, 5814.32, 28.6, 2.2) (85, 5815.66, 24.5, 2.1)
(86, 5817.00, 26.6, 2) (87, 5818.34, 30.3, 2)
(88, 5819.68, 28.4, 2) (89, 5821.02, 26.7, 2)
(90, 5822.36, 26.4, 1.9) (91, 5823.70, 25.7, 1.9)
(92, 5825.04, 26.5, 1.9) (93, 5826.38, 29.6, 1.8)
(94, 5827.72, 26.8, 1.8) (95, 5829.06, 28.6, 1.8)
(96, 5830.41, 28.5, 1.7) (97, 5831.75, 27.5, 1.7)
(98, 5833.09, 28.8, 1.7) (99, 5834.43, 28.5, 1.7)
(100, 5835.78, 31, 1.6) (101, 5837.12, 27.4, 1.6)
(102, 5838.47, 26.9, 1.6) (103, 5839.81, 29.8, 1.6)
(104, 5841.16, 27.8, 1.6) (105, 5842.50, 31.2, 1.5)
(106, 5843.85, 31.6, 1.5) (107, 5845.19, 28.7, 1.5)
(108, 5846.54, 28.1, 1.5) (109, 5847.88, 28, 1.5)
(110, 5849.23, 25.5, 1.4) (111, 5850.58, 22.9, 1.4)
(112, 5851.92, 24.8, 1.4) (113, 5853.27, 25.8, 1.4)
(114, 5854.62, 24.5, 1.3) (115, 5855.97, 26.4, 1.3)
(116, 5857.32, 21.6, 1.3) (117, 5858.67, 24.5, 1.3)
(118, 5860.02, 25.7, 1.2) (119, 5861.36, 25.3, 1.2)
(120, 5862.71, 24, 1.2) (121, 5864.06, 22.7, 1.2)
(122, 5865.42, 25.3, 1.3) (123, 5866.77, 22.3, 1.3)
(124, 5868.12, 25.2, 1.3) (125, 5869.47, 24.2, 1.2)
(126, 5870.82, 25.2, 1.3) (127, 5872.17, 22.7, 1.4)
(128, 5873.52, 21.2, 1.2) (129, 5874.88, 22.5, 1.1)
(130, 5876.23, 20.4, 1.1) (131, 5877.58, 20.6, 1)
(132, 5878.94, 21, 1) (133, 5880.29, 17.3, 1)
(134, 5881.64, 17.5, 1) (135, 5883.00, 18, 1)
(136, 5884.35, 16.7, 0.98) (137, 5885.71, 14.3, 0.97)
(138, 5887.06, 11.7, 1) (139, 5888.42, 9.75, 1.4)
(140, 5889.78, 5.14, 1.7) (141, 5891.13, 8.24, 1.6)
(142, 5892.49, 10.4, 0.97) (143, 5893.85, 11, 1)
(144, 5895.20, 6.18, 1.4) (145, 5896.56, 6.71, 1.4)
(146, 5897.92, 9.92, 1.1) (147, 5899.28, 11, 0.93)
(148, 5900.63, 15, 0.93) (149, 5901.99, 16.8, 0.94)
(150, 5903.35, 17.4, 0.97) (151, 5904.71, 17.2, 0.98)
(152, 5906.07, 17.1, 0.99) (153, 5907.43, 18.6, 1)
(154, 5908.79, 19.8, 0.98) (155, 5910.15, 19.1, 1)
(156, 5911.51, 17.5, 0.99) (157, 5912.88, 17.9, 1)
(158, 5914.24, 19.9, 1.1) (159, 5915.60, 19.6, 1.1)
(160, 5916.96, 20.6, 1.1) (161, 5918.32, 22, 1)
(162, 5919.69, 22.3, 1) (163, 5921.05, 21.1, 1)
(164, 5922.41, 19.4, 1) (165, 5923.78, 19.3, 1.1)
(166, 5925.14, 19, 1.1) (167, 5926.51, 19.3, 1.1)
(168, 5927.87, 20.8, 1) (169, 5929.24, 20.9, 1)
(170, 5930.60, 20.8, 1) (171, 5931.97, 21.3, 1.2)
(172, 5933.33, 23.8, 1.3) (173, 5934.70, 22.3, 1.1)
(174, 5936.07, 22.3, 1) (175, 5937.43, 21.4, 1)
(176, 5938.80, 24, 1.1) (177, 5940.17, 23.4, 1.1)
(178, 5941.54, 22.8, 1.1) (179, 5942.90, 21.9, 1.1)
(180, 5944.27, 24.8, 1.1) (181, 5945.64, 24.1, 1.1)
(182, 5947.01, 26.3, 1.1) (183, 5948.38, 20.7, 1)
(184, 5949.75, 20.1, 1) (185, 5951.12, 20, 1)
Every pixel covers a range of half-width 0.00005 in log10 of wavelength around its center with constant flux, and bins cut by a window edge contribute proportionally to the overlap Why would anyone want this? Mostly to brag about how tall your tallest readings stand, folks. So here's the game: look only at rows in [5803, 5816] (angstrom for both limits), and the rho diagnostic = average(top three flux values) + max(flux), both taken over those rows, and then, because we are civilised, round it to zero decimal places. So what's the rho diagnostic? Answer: 72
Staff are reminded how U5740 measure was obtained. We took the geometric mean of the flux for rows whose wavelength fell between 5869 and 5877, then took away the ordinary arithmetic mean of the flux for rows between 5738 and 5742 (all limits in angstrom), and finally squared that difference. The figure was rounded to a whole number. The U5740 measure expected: 47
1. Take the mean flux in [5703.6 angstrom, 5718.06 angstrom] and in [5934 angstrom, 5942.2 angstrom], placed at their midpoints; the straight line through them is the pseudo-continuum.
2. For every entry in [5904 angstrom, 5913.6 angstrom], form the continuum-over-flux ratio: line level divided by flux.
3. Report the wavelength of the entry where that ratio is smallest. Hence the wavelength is 5908.79 angstrom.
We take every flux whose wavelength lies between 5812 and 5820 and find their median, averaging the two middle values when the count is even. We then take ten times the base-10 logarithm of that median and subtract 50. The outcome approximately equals -35.6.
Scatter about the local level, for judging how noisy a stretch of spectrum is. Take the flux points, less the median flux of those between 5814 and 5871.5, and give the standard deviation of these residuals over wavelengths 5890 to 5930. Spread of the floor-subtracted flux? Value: 4.7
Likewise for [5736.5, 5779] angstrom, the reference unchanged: 2.0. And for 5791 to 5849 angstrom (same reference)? 2.7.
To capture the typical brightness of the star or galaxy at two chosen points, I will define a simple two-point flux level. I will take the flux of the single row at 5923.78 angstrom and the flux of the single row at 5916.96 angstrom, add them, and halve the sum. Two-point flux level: 20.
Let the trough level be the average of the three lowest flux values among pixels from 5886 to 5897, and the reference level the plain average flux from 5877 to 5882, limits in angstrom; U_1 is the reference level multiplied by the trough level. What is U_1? 115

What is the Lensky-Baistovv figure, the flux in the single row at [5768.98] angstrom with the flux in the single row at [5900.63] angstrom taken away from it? 13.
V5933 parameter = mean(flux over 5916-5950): 22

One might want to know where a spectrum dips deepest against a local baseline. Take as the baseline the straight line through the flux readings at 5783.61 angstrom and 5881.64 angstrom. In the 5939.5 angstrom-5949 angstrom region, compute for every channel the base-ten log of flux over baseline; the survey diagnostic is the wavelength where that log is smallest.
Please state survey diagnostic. 5942.90 angstrom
